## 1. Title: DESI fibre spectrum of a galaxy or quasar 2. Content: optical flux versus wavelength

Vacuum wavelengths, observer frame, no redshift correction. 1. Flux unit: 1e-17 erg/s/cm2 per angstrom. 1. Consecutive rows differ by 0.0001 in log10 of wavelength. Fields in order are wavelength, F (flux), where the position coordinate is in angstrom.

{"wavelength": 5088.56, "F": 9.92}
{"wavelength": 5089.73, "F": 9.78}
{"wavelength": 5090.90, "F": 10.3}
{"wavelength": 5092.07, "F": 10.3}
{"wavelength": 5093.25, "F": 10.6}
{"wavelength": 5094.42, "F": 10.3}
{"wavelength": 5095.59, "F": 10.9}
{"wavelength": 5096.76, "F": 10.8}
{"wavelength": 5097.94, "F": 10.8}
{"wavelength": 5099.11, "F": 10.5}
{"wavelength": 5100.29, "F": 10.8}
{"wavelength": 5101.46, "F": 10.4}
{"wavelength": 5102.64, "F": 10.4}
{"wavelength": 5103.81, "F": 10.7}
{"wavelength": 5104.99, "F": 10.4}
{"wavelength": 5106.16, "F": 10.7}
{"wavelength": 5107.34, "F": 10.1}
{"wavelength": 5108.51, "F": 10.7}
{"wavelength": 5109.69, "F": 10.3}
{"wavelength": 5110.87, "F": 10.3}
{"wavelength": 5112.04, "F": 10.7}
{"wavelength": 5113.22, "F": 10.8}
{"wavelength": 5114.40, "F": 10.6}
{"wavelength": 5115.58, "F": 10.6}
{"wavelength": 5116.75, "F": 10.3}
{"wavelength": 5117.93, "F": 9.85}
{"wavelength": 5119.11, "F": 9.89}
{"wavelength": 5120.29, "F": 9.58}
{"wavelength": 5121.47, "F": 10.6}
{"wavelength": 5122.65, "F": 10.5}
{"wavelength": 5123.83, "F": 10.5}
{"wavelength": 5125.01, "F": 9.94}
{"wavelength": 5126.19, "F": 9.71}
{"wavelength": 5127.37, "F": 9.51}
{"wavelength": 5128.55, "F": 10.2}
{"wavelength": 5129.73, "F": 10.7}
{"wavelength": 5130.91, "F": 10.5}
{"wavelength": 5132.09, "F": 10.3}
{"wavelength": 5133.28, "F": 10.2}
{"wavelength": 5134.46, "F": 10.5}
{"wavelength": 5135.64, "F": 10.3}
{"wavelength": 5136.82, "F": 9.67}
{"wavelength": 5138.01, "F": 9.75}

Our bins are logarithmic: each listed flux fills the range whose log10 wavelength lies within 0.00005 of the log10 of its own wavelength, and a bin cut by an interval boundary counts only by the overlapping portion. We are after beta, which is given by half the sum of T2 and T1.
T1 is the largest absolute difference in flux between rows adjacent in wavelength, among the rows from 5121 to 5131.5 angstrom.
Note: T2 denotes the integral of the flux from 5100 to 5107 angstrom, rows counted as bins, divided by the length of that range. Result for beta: 5.62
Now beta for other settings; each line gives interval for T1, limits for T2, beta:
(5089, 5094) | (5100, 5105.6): 5.53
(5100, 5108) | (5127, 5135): 5.45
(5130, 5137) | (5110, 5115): 5.60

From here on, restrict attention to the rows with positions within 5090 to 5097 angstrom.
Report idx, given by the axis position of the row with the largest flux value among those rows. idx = 5095.59 angstrom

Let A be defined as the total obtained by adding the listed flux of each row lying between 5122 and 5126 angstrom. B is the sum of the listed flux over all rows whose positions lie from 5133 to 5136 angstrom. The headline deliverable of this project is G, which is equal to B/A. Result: 1.00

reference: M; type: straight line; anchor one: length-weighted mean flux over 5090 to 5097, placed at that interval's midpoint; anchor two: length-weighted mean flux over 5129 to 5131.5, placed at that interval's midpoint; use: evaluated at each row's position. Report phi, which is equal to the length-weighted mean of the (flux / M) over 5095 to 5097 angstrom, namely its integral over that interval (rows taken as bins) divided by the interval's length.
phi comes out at 1.04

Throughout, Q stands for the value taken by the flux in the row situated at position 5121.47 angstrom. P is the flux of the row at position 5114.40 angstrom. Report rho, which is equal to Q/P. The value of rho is 1.00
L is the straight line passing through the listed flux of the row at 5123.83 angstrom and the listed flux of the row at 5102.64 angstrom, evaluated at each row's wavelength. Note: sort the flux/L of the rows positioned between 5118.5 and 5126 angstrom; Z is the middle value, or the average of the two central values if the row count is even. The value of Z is 0.97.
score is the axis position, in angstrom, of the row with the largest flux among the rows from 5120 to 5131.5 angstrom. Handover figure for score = 5129.73 angstrom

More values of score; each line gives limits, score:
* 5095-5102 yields 5095.59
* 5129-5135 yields 5129.73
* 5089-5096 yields 5095.59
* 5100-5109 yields 5100.29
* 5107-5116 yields 5113.22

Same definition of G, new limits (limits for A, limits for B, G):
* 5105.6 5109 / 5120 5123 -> 0.97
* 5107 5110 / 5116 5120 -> 0.97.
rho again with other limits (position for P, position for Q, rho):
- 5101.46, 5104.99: 1.00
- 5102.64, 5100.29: 1.04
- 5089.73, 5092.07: 1.05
